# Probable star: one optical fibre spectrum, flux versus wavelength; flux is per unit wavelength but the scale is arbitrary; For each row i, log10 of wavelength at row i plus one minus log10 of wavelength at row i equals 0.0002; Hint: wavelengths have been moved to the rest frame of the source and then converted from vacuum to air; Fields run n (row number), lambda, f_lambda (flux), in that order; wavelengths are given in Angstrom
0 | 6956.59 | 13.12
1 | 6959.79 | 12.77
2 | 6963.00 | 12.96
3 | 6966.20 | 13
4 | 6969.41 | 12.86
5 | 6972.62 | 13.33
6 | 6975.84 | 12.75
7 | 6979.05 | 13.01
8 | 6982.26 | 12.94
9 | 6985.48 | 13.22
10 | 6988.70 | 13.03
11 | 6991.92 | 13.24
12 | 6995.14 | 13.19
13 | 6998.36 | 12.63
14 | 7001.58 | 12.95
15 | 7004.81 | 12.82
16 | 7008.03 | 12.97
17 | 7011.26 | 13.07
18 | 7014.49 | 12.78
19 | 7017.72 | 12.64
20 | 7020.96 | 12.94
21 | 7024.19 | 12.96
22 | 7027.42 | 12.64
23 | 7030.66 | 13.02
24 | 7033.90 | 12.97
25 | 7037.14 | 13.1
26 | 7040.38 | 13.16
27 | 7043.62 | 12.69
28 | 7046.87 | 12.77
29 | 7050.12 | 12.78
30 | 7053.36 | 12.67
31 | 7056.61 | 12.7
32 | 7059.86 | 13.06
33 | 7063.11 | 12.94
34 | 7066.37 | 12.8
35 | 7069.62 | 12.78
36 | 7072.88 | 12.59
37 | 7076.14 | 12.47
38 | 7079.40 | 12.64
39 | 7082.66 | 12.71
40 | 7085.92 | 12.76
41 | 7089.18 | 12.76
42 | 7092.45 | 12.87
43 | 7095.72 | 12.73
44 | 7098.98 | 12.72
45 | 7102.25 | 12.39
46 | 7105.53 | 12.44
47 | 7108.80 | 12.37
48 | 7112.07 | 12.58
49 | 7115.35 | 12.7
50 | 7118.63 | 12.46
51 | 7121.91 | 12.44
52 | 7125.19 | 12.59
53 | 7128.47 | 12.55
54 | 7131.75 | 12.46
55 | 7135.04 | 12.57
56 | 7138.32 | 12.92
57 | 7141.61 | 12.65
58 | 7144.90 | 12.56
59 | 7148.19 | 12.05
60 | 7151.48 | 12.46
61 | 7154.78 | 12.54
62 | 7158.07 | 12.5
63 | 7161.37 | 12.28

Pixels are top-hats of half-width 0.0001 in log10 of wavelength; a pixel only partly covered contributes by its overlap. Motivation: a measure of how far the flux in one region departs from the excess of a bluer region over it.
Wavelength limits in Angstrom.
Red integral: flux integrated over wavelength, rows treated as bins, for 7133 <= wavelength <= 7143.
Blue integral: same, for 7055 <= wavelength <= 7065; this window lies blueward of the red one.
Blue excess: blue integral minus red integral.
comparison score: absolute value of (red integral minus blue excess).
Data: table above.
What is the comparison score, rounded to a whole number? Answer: 125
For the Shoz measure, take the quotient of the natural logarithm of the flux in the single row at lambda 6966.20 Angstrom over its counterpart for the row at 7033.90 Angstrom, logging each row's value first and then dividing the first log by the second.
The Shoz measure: 1.00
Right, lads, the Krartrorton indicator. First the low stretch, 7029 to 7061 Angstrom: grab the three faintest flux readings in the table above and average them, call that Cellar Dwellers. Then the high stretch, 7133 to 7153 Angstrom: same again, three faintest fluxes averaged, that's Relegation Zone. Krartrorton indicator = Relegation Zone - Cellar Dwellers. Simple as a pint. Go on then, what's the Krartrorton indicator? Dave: -0.33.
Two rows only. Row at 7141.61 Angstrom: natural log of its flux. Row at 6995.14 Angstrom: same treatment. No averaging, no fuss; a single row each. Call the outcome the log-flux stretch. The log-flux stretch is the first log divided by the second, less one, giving -0.016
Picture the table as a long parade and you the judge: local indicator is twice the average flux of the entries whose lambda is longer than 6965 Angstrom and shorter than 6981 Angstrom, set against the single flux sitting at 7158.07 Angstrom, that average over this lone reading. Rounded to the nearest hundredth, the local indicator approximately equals 2.08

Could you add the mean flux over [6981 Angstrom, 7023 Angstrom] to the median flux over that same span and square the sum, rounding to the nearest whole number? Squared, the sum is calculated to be 671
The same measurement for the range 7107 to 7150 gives 630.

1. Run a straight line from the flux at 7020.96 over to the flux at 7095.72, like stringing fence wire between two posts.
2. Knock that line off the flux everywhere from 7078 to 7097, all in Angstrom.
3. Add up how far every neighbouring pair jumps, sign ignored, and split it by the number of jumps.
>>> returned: 0.079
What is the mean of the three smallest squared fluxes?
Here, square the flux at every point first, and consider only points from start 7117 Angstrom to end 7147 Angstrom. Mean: 155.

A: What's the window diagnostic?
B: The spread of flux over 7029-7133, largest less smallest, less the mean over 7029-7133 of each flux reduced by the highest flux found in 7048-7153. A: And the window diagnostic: 1.14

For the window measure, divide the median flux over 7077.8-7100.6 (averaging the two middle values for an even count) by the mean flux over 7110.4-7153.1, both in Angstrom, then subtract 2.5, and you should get -1.48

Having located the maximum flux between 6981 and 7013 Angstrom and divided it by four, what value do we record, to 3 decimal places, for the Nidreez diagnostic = 3.310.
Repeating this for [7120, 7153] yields 3.230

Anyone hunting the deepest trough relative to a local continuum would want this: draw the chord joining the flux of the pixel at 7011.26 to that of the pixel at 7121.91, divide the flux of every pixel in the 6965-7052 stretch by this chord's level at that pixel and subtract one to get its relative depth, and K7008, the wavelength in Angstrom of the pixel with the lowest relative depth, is 6975.84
